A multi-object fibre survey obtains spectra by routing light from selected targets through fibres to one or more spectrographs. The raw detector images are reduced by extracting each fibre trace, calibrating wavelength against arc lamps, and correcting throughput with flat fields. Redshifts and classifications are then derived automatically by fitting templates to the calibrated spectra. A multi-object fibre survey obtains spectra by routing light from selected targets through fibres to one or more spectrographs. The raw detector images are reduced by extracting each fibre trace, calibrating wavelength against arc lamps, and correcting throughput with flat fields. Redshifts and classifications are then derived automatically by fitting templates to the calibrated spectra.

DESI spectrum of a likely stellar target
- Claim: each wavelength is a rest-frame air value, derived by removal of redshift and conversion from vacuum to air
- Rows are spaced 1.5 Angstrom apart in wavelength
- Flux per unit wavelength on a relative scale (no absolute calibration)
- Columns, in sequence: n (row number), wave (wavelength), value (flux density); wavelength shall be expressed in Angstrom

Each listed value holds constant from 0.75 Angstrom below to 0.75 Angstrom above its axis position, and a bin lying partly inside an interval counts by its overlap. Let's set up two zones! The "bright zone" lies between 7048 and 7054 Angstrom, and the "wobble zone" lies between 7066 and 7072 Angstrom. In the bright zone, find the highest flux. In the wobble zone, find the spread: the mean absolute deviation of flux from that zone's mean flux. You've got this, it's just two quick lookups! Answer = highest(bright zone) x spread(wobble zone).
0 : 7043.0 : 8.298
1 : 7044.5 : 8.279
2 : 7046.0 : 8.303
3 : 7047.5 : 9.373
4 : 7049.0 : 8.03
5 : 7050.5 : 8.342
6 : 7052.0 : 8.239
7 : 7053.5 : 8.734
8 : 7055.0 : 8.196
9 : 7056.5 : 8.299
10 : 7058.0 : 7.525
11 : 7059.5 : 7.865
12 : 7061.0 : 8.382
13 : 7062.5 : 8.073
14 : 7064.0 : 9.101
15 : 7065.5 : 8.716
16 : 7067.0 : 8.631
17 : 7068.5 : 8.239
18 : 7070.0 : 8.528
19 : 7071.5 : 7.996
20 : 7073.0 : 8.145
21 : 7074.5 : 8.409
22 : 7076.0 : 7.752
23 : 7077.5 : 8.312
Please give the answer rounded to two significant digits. 2.0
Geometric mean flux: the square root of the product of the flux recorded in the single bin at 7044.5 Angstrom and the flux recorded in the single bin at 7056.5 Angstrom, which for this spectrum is 8.29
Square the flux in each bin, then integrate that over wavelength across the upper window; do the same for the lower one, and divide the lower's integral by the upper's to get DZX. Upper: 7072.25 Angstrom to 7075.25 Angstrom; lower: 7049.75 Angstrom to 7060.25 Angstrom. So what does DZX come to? 3.4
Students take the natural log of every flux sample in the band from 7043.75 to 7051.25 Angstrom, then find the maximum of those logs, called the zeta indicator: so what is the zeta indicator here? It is 2.24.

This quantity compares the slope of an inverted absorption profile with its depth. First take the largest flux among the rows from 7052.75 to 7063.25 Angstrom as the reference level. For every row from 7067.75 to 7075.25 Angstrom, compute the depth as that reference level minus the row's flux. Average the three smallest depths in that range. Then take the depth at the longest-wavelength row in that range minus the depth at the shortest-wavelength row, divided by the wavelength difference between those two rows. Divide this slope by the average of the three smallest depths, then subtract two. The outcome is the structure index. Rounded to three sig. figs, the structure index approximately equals -2.08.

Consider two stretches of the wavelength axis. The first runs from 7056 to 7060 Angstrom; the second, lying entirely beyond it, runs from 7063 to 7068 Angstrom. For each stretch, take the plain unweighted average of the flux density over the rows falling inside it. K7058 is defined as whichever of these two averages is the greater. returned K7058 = 8.8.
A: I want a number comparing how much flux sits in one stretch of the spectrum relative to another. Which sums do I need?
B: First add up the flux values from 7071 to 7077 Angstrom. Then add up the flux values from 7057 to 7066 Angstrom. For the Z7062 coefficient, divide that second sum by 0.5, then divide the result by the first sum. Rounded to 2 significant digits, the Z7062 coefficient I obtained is 3.1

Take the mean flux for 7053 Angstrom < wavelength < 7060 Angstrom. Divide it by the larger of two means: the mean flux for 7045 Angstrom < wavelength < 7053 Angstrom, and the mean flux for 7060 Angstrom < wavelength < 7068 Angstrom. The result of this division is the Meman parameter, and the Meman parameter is 0.95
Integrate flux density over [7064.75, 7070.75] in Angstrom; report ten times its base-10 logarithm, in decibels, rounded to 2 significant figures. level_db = 17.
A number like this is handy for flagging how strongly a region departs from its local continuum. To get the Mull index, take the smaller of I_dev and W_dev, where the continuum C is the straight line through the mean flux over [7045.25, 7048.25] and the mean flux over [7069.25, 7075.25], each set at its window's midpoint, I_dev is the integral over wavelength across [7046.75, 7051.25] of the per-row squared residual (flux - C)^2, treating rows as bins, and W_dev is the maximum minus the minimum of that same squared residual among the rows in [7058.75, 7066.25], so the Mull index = 0.46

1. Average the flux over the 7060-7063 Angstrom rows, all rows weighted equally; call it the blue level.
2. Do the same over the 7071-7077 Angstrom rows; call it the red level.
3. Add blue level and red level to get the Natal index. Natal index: 16.3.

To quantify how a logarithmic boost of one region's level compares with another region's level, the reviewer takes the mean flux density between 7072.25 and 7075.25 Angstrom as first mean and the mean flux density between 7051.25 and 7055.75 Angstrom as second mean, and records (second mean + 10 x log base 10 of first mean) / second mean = 2.09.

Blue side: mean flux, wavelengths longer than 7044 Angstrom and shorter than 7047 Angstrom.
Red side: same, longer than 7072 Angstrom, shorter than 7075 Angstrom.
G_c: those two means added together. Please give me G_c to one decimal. 16.6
